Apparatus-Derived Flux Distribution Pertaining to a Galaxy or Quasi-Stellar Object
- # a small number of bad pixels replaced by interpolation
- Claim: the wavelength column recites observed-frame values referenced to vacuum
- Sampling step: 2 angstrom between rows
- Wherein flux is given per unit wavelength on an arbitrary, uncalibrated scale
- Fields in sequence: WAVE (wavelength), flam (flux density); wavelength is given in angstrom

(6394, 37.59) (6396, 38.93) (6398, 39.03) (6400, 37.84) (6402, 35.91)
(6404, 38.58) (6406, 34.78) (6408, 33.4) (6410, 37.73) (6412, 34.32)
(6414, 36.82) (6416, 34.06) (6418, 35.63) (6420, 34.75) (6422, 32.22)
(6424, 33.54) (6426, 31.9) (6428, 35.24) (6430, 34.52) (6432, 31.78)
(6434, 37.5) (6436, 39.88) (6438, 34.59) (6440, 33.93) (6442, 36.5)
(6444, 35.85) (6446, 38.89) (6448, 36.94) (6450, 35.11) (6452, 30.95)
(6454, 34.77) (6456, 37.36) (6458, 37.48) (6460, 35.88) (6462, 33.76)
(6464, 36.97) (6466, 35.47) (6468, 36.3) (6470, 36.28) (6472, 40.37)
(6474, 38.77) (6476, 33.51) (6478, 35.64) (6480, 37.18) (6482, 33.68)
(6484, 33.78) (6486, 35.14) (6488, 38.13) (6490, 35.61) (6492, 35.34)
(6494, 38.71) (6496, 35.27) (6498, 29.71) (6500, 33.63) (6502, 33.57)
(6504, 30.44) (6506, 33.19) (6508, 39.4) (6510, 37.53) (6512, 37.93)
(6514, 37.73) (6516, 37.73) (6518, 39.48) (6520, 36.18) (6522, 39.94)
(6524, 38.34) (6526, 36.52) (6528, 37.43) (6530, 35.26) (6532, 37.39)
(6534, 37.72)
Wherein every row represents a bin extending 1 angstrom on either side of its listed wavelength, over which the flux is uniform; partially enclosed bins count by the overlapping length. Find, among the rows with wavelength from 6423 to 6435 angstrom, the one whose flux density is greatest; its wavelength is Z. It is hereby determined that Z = 6434 angstrom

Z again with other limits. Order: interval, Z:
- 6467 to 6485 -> 6472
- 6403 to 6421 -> 6404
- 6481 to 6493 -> 6488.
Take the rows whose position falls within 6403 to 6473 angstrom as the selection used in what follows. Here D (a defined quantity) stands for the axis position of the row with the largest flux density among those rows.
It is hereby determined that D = 6472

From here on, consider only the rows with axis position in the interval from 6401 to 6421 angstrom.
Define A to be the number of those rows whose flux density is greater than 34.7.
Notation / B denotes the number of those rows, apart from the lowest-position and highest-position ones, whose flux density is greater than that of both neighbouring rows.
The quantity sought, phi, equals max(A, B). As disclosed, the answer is 7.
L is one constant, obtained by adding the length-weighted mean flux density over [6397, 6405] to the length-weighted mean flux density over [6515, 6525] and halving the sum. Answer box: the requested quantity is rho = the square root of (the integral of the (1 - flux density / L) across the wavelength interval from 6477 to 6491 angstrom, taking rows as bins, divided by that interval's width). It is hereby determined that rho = 0.26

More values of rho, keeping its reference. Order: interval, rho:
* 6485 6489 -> 0.20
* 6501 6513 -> 0.27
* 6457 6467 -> 0.24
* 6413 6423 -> 0.30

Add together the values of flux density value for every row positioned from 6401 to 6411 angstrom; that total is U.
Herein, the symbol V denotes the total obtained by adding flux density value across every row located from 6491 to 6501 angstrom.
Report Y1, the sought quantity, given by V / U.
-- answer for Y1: 0.96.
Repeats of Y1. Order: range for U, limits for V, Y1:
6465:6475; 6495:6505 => 0.87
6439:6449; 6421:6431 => 0.92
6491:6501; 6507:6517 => 1.10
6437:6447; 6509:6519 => 1.06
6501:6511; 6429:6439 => 1.02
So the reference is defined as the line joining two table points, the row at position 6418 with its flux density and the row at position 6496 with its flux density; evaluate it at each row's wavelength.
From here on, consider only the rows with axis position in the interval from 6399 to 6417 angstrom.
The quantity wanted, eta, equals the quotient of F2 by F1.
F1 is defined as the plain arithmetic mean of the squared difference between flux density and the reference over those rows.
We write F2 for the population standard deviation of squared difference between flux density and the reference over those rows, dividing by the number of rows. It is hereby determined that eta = 0.8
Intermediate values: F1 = 3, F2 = 2.5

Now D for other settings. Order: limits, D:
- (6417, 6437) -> 6436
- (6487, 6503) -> 6494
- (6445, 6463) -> 6446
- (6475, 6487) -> 6480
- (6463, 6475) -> 6472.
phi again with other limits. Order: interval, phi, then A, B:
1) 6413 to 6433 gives 4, 4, 3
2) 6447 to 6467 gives 8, 8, 2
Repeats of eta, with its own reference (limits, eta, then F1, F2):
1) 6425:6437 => 0.8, 9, 7.2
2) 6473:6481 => 0.9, 5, 4.2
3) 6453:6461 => 0.8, 2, 1.8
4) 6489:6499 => 1.4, 9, 12.0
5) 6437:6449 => 1.3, 3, 3.9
